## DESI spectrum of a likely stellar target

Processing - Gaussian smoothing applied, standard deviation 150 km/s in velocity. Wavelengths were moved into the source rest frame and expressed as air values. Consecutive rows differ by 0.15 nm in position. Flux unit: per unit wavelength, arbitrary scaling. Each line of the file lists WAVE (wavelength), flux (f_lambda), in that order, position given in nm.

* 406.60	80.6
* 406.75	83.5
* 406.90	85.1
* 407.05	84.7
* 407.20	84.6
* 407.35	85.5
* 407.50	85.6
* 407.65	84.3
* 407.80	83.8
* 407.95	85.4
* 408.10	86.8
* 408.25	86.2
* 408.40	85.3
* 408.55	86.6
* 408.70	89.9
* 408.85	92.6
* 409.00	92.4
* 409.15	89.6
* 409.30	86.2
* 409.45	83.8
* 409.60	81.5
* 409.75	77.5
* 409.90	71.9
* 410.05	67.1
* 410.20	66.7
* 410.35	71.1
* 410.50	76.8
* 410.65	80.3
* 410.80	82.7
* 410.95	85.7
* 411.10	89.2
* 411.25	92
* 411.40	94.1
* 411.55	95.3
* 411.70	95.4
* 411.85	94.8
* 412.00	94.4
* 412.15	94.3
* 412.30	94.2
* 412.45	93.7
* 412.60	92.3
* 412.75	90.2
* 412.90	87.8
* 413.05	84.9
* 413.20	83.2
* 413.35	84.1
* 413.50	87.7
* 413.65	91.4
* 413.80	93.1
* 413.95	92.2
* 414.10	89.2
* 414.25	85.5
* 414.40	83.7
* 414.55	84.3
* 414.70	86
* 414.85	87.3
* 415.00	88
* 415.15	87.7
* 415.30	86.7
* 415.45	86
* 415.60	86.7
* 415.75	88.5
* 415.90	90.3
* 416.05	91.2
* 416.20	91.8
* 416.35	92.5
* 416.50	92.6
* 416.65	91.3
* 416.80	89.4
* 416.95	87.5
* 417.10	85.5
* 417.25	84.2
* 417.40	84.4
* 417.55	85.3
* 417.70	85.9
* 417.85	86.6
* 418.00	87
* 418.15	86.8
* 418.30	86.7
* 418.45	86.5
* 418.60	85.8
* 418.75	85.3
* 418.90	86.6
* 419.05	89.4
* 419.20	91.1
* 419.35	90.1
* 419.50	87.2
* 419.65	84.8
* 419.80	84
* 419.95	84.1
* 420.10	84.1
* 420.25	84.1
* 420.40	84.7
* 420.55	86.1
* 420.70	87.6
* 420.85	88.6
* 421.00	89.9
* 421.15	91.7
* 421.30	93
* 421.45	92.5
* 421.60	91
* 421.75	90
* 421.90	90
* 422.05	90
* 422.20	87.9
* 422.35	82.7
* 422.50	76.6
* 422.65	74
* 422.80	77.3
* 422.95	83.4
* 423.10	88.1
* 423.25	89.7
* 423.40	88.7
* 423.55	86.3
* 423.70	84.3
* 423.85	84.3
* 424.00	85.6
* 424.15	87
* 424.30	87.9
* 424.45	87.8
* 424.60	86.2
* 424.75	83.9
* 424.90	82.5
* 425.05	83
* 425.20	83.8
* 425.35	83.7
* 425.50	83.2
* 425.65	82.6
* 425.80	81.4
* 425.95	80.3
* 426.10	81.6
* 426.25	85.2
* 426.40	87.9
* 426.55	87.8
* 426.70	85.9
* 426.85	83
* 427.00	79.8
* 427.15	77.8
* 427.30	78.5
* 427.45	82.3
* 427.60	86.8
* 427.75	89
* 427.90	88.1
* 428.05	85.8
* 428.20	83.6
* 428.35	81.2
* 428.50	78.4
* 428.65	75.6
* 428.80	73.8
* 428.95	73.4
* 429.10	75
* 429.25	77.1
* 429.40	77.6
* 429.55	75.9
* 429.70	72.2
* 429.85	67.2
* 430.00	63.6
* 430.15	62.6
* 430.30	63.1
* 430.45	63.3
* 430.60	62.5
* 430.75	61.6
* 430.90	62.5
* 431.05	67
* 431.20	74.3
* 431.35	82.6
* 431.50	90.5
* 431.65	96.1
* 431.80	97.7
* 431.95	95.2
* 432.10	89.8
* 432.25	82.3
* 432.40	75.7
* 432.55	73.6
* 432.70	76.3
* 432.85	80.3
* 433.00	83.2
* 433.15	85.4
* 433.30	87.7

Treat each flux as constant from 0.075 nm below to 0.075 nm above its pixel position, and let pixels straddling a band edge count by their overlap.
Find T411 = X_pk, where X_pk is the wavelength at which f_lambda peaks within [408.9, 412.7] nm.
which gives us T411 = 411.70 nm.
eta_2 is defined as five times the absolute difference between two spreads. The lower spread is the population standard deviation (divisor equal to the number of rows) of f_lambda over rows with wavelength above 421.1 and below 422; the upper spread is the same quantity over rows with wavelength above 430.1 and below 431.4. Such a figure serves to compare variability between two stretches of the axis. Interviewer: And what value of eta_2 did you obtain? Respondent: 28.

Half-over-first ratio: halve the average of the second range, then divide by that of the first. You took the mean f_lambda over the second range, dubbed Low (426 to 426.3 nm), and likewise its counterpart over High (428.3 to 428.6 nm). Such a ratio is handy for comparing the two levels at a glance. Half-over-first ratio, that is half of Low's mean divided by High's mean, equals 0.523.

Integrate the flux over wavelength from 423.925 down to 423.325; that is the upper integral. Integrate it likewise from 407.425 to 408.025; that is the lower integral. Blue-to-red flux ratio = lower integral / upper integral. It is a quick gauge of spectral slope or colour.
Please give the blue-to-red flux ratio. 0.99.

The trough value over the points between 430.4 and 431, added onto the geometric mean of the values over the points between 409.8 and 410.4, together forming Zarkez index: 131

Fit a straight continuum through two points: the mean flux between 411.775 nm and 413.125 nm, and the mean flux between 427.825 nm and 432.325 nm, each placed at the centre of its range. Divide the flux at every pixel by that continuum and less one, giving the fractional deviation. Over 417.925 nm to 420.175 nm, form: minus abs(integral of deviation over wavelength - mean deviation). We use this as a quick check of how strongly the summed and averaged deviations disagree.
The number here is -0.007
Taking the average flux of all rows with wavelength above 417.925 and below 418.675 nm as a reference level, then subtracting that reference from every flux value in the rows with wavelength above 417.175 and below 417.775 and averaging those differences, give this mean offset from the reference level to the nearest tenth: -1.6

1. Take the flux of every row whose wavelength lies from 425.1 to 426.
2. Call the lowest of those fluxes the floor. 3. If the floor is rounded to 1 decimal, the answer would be 80.3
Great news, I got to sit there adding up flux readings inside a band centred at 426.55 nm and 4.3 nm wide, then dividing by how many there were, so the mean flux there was 83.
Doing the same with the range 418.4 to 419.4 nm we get 88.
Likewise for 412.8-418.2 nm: 88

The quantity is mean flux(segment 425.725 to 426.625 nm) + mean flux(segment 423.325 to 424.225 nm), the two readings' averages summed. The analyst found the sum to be 170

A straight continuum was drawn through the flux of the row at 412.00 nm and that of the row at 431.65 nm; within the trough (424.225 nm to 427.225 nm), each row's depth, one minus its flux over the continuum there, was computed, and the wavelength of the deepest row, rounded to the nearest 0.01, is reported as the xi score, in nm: 427.15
